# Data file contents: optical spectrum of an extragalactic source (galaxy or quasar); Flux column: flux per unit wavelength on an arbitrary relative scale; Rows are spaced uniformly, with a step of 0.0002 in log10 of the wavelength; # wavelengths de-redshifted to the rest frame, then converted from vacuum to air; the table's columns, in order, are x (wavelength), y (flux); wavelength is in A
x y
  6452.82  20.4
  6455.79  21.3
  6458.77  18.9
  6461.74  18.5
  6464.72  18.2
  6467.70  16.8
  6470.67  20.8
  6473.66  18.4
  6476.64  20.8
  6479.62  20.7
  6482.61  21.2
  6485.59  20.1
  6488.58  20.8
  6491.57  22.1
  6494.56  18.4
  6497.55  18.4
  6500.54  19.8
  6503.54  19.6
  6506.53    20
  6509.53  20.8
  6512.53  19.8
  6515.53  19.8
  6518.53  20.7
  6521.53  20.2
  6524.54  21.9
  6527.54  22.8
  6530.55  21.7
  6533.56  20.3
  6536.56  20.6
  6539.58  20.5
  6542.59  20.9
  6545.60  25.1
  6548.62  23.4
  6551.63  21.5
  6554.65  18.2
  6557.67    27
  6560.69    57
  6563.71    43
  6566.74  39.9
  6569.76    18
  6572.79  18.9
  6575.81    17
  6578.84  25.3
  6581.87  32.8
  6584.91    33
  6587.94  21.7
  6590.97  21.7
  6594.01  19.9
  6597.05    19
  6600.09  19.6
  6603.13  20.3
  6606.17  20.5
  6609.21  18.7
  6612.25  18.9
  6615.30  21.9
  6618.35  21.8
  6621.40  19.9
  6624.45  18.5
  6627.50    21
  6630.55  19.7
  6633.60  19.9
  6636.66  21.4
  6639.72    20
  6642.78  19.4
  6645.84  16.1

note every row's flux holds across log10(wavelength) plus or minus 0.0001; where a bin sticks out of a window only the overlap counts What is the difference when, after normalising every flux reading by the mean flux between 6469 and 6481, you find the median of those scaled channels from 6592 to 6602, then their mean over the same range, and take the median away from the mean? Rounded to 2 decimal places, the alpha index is 0.00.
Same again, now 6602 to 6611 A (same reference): -0.02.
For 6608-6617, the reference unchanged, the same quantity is 0.05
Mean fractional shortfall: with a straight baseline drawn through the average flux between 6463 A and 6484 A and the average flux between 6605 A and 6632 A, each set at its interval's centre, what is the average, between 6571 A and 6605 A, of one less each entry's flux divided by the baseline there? -0.13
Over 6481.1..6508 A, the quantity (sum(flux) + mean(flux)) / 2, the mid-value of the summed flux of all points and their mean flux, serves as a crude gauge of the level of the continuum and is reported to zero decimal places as 100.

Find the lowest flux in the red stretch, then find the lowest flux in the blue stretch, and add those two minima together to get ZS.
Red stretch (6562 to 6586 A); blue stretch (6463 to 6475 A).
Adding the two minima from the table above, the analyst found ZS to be 33.8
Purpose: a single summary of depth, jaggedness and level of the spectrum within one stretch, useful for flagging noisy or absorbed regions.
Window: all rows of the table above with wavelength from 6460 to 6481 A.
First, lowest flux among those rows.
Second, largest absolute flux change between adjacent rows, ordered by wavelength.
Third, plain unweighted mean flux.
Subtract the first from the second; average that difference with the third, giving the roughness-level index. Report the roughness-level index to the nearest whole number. 3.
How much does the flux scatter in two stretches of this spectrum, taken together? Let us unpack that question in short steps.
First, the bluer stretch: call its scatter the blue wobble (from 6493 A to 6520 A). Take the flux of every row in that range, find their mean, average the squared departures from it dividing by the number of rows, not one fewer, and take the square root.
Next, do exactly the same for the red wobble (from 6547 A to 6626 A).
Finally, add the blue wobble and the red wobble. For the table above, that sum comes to 10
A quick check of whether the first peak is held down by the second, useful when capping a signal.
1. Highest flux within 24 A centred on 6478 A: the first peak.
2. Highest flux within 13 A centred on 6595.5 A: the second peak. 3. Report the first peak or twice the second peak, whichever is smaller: 21.2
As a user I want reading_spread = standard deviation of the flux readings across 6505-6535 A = 1.0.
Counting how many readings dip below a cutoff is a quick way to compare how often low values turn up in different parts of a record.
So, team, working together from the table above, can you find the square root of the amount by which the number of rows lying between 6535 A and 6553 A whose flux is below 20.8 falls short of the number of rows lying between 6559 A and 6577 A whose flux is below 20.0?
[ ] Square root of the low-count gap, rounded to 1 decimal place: 1.0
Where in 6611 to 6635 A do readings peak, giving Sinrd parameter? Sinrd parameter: 6615.30 A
